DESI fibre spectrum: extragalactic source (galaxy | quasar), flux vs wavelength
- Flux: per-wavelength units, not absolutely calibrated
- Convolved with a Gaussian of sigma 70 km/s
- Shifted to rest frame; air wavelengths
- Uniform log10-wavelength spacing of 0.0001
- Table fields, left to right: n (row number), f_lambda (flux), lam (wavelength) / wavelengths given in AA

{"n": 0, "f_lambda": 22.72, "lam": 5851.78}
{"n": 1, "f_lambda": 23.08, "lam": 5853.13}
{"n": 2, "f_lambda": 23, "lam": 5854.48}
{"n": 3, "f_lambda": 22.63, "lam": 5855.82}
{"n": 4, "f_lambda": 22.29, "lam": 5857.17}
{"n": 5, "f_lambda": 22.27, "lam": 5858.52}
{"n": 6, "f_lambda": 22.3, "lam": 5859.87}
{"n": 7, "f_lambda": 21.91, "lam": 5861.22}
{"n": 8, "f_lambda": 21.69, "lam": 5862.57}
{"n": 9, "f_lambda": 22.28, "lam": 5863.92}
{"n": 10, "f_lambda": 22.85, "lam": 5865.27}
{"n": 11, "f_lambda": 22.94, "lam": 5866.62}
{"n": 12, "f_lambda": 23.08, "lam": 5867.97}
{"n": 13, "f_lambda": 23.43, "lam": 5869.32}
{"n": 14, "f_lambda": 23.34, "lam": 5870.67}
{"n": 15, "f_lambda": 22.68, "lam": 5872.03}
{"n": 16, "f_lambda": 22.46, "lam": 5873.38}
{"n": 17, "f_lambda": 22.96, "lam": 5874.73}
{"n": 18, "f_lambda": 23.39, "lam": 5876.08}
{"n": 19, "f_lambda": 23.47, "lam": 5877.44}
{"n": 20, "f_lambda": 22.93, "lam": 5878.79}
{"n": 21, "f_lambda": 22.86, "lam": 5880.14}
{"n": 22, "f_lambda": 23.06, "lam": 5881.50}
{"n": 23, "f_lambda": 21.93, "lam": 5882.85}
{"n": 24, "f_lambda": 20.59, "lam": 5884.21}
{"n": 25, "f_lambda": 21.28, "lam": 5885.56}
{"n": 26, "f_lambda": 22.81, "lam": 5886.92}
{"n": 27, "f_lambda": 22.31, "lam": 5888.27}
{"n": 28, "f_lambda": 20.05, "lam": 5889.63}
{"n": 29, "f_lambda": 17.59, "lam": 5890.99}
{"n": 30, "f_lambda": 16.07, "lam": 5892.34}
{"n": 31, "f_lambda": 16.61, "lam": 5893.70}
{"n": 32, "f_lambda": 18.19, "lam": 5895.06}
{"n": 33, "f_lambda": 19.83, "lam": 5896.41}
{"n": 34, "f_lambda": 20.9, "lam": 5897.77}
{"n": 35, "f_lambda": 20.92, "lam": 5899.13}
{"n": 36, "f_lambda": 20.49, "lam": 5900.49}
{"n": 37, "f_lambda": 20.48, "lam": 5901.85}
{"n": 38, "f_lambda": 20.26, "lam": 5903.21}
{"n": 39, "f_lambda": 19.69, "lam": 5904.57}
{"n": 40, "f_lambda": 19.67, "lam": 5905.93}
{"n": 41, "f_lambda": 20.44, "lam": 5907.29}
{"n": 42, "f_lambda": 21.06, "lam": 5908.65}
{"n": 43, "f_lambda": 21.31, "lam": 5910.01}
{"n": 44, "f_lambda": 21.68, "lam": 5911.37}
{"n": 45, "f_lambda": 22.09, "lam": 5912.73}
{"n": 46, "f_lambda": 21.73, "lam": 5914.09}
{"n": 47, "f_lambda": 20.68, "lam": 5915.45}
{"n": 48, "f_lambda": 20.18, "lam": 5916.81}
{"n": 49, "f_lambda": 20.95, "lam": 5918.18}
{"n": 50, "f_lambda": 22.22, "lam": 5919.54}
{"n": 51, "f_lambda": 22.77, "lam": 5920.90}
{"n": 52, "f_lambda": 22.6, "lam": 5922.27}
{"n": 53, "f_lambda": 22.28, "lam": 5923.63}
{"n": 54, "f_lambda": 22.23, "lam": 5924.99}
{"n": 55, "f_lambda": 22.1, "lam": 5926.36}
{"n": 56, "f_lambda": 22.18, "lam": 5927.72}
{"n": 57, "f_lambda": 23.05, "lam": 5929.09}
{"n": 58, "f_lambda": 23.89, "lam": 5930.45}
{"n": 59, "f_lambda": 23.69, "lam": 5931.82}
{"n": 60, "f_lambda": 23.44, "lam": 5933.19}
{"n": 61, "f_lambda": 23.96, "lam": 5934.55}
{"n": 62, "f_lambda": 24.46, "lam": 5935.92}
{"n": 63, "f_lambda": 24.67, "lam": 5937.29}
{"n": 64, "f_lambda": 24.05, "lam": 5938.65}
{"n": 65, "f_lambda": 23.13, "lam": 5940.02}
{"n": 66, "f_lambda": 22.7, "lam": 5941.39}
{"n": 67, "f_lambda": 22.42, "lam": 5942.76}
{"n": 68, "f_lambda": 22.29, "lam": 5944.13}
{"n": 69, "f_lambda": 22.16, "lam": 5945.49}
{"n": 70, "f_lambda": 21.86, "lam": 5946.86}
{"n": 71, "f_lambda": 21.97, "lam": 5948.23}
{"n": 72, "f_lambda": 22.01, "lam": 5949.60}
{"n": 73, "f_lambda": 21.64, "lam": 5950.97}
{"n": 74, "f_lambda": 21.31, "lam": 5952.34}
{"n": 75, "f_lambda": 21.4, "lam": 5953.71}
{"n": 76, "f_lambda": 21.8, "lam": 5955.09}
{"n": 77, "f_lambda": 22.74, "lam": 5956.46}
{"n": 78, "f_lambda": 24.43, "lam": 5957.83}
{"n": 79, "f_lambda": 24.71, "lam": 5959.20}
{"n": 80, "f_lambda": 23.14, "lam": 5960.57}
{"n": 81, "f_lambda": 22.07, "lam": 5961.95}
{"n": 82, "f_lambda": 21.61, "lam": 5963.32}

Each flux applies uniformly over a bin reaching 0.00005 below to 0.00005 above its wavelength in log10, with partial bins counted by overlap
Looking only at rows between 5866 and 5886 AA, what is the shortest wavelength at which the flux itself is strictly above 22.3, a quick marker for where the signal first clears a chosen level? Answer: 5866.62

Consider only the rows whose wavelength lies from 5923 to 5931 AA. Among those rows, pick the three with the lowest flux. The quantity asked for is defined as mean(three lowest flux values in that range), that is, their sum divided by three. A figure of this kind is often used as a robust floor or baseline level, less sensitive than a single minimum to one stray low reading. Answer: 22.2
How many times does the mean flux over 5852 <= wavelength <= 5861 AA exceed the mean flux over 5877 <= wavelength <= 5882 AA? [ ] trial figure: 0.98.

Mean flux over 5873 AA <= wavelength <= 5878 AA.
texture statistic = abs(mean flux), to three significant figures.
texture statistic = 23.1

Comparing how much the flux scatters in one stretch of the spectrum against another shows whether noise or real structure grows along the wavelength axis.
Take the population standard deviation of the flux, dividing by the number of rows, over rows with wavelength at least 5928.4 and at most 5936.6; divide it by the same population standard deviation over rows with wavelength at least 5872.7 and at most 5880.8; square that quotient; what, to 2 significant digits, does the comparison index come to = 1.7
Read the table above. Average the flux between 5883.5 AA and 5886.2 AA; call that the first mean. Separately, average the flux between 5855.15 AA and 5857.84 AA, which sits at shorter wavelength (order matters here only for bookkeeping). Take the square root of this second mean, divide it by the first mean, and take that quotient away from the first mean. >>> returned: 20.7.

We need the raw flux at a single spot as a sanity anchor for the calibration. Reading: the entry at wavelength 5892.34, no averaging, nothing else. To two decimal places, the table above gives 16.07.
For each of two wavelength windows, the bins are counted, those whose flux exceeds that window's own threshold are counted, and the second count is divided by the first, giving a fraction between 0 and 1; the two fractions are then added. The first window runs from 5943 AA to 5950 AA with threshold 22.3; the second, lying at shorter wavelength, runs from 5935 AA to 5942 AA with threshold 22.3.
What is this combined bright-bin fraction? 1.0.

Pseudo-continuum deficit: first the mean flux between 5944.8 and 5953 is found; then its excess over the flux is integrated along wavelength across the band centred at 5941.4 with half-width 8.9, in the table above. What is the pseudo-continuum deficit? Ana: -21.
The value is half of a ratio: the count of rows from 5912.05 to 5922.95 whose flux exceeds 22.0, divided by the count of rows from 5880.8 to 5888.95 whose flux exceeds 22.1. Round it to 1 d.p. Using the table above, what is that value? 0.7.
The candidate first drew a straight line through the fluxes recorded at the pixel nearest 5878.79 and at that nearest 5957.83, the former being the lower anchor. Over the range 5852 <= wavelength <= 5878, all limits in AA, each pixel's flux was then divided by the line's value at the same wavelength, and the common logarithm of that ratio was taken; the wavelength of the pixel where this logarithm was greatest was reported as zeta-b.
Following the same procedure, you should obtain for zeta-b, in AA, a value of 5869.32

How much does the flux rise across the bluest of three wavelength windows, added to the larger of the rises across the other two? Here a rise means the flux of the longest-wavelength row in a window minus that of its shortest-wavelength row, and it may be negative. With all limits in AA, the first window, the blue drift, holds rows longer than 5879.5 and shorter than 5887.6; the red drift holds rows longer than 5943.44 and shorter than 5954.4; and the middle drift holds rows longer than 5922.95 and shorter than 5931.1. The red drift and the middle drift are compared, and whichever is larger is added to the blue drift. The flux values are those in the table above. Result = 1.6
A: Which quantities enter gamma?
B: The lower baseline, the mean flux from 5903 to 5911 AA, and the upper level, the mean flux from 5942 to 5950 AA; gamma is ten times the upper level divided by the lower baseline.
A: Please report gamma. 10.8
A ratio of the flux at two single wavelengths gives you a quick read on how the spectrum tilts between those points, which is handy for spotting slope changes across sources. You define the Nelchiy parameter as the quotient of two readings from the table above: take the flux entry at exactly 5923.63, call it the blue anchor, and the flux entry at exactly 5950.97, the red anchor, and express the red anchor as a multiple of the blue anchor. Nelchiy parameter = 0.97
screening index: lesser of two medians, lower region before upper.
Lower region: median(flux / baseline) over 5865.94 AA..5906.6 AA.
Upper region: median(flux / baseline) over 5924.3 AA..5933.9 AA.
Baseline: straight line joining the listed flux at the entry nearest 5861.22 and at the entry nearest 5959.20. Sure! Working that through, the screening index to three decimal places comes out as 0.957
